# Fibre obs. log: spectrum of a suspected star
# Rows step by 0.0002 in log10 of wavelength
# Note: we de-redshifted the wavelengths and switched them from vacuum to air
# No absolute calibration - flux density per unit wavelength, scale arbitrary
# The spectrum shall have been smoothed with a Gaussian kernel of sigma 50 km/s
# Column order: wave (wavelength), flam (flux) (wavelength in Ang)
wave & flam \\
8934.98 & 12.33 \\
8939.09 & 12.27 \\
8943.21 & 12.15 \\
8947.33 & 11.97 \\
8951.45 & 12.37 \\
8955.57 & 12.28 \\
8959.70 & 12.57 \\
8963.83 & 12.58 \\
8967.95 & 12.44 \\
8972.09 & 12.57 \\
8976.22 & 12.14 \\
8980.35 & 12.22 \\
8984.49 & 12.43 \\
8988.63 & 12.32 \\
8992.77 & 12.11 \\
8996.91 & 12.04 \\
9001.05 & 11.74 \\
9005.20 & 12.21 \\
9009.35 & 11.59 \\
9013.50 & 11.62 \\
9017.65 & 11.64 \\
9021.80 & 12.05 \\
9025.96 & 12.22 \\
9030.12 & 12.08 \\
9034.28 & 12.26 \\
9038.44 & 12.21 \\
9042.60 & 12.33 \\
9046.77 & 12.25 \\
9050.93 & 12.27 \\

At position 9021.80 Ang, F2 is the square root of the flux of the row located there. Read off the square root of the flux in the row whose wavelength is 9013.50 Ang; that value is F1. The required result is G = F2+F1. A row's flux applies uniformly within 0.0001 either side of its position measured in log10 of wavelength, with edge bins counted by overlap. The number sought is 6.88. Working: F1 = 3.41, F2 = 3.47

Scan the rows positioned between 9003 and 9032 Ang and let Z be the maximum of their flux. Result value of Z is 12.22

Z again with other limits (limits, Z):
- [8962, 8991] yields 12.58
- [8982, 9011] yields 12.43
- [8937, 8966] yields 12.58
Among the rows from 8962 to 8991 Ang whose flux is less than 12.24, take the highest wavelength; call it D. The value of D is 8980.35 Ang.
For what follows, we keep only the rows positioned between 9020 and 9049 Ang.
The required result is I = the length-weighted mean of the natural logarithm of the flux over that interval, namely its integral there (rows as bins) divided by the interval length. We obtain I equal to 2.502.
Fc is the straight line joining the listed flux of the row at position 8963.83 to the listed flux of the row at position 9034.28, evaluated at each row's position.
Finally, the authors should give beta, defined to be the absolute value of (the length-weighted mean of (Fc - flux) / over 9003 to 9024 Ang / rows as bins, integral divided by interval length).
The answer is 0.53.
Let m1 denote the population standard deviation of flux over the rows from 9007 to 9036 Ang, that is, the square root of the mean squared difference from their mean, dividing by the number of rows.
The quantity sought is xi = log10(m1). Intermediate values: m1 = 0.27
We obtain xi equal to -0.56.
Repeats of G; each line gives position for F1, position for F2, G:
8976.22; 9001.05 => 6.91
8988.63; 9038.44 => 7.00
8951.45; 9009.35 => 6.92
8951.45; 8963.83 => 7.06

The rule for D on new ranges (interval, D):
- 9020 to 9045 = 9038.44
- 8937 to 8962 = 8947.33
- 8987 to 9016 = 9013.50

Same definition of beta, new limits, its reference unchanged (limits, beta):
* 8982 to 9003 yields 0.32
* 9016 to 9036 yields 0.24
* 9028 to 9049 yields 0.01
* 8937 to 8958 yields 0.44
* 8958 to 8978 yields 0.10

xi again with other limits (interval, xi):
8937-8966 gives -0.69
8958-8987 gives -0.78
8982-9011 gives -0.55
